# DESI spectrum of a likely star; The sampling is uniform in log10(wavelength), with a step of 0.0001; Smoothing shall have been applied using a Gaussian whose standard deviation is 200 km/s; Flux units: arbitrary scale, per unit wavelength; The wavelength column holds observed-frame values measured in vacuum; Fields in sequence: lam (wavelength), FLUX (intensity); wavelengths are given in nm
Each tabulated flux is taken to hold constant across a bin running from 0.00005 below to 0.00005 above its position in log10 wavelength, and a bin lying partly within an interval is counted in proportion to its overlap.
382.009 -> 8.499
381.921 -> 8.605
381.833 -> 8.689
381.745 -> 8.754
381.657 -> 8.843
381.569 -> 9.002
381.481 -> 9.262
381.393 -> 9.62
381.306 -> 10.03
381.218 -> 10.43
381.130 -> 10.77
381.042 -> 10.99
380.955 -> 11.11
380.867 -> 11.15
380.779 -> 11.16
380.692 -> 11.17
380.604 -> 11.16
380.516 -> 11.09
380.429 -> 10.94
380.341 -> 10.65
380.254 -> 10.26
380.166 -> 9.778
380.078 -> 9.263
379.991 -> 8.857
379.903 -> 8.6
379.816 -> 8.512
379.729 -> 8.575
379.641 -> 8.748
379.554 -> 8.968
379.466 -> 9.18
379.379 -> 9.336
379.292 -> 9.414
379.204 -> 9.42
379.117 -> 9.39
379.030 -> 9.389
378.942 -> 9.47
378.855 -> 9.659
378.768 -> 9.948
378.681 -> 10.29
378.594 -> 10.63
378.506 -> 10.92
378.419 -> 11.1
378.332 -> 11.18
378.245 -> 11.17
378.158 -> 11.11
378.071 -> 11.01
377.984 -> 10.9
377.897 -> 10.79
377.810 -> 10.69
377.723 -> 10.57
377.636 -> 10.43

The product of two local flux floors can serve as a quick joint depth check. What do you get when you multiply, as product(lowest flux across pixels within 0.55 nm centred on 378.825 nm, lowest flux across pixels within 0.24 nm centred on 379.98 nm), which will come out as 81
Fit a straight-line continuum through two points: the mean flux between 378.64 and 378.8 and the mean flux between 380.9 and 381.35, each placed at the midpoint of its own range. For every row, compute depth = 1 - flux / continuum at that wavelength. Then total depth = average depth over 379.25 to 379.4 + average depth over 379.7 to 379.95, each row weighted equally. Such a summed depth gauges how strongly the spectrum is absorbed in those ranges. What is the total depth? 0.26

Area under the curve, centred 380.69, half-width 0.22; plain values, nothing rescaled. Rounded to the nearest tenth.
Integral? 4.9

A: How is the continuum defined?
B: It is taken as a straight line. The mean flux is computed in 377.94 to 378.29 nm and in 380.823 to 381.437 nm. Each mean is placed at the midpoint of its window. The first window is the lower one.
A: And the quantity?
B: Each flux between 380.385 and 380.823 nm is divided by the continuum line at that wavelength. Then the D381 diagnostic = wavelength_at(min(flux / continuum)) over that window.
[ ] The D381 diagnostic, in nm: 380.429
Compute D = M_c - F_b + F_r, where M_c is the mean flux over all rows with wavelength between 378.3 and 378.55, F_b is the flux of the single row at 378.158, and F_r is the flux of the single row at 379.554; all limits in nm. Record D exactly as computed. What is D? 8.9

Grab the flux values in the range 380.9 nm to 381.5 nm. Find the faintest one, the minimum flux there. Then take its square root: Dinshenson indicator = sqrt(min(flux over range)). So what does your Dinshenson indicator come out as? 3.04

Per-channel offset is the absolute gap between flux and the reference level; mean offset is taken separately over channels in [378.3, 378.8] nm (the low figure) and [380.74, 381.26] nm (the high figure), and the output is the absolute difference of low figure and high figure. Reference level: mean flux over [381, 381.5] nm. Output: 0.2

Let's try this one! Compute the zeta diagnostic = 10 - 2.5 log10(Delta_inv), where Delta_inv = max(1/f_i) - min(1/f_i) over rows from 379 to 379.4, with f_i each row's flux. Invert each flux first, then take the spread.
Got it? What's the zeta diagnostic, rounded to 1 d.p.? 17.5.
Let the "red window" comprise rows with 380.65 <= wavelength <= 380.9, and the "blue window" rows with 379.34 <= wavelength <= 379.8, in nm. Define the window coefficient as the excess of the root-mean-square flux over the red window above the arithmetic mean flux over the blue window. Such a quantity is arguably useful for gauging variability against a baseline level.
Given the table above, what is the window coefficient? 2.2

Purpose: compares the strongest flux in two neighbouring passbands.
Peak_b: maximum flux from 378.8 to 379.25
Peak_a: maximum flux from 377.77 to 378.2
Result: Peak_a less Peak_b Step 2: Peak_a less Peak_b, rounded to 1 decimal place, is 1.5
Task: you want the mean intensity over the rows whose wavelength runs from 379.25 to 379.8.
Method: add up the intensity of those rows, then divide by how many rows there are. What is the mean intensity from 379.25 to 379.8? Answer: 9.0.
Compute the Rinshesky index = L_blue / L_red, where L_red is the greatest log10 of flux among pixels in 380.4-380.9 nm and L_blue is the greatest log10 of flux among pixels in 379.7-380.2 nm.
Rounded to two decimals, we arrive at 0.94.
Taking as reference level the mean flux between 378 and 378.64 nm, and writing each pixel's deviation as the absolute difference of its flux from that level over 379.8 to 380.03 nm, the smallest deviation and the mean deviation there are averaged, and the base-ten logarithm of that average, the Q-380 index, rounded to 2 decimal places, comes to 0.35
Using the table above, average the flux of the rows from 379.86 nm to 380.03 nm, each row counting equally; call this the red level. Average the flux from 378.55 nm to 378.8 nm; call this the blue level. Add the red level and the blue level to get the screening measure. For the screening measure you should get 19.0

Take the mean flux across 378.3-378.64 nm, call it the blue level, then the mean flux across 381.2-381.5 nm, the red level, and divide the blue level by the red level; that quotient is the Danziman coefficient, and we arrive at 1.11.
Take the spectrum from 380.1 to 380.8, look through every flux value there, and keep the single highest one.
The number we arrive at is 11.17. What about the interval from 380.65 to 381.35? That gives 11.17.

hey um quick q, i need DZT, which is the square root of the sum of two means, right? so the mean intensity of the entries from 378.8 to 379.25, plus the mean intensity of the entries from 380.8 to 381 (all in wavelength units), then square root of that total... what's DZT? 4.54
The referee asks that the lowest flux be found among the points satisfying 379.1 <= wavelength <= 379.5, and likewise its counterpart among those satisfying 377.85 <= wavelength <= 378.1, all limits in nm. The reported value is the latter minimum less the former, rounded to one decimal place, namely 1.6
